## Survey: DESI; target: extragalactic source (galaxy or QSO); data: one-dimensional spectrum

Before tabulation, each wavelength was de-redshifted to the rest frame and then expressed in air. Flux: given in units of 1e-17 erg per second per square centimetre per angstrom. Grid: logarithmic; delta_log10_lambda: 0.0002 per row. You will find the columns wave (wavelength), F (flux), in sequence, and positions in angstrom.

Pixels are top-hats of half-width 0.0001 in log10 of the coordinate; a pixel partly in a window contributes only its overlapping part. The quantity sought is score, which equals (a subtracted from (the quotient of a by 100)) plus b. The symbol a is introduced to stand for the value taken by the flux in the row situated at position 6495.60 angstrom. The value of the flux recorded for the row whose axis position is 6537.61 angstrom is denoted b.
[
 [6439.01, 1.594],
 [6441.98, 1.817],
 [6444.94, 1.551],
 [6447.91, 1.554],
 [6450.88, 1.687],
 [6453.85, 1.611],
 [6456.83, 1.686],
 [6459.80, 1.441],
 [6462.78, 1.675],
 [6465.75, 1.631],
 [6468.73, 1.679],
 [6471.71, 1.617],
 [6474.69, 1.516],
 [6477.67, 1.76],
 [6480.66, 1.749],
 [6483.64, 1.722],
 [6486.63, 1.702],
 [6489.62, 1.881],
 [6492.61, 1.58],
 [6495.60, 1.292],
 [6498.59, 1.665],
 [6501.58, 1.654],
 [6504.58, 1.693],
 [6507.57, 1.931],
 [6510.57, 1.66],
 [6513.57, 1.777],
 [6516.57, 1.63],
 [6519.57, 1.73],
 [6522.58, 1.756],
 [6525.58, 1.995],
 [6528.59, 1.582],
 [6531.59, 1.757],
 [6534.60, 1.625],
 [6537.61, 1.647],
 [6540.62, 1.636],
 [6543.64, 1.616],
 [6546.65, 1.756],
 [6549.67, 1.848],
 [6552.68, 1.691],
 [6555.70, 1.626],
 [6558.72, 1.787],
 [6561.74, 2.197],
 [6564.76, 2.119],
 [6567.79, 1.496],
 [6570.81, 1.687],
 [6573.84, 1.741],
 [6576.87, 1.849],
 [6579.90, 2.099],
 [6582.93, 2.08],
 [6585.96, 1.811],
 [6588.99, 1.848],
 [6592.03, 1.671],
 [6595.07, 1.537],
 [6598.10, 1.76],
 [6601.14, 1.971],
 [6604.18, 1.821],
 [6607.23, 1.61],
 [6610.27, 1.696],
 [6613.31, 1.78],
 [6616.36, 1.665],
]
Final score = 0.4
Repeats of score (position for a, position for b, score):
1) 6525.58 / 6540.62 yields -0.3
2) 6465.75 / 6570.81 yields 0.1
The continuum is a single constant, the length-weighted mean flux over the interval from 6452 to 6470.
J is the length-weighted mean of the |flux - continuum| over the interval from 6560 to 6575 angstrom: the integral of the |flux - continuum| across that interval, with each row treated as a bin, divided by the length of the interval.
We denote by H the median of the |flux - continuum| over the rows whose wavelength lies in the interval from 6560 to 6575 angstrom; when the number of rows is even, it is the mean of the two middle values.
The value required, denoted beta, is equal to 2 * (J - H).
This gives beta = 0.31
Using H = 0.13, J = 0.28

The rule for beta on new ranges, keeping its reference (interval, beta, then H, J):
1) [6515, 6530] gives 0.05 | 0.11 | 0.13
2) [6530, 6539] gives 0.06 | 0.03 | 0.06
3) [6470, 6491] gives 0.02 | 0.11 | 0.12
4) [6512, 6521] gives -0.04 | 0.11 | 0.09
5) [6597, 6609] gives 0.01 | 0.17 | 0.17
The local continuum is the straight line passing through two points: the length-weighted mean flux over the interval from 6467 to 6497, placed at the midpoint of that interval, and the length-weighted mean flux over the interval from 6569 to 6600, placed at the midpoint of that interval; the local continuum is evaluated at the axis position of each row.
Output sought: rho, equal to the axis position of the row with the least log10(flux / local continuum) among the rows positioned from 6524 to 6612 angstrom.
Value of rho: 6567.79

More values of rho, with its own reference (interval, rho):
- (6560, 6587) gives 6567.79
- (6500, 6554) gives 6528.59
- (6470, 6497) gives 6495.60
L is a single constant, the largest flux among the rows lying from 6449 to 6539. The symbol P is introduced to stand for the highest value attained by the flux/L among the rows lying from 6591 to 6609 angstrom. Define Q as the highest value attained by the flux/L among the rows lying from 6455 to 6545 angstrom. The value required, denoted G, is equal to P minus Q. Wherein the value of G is -0.01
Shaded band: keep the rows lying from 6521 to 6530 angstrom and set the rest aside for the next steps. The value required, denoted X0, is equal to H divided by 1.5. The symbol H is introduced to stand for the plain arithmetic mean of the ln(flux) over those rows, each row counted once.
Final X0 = 0.381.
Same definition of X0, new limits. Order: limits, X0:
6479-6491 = 0.378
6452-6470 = 0.321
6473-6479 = 0.327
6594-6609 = 0.367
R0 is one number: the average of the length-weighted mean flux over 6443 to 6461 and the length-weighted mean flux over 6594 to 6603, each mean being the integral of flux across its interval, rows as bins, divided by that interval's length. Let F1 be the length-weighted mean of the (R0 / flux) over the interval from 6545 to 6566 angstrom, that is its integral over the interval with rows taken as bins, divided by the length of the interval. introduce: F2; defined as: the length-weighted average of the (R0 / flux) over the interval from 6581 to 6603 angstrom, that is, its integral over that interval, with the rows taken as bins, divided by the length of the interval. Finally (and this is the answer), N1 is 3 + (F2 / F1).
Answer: 4.02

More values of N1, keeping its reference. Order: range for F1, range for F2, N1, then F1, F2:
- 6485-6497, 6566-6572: 3.99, 1.06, 1.05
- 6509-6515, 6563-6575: 3.99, 0.98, 0.97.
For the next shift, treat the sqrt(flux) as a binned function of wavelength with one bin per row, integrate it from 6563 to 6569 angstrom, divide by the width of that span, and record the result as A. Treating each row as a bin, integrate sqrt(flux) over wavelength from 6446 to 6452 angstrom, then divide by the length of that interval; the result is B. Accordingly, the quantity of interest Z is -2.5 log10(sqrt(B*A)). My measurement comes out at -0.292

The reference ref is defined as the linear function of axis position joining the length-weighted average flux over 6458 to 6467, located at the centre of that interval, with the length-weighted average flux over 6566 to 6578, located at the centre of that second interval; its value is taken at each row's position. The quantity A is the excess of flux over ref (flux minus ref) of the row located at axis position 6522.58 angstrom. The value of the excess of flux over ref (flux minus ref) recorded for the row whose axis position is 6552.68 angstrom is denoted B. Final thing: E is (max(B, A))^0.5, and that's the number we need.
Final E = 0.33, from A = 0.11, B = 0.014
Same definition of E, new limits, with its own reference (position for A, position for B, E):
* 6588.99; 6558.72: 0.37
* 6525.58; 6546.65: 0.59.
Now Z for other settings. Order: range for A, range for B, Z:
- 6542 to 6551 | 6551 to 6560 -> -0.294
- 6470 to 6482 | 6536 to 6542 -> -0.272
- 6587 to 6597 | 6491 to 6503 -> -0.261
